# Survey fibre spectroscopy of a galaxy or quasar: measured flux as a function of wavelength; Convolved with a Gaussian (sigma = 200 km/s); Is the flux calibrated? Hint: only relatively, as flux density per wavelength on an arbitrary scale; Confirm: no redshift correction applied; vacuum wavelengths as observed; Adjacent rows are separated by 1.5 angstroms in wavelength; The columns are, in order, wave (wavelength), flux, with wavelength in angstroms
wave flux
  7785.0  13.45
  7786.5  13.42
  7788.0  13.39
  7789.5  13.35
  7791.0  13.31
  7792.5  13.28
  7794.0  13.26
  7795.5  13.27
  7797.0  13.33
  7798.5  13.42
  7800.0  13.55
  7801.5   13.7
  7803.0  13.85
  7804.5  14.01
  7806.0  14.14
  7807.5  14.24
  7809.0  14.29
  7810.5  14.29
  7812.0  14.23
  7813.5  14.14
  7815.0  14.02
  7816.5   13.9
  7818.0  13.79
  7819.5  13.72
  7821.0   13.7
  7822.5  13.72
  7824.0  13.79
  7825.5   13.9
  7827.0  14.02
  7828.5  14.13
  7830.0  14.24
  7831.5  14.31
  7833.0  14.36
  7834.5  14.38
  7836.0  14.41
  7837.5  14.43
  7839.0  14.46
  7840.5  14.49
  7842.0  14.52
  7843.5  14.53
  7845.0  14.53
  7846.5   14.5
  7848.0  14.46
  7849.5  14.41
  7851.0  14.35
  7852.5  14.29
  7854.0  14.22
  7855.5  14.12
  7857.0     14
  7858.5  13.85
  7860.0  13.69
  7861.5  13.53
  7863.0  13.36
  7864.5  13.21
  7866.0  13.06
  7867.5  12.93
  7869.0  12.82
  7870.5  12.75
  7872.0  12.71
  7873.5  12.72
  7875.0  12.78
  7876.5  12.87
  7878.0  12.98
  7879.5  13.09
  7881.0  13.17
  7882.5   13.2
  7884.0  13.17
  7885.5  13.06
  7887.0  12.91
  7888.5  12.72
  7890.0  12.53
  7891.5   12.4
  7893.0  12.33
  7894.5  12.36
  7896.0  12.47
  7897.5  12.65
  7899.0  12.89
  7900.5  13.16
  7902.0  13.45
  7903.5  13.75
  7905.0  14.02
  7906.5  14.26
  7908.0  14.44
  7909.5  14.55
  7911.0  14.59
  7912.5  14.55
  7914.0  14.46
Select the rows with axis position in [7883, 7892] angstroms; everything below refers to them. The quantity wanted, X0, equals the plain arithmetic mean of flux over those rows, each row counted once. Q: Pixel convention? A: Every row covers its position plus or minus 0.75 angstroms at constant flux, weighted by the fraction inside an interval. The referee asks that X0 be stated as 12.8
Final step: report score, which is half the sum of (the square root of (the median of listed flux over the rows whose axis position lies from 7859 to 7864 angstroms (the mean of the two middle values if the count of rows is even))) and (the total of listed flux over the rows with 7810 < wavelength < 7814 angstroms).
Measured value 23.2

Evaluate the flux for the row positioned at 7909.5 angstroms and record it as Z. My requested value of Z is 14.55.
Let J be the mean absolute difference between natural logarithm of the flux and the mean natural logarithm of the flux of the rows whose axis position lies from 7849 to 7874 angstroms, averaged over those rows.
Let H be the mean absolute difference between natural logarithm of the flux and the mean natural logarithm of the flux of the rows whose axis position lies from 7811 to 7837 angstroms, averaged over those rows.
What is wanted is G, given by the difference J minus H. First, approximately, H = 0.02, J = 0.0408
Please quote 0.025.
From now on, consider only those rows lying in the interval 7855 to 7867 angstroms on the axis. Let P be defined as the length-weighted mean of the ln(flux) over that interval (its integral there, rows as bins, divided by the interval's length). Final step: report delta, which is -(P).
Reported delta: -2.61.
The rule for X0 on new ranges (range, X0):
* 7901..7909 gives 14.0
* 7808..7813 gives 14.3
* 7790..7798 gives 13.3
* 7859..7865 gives 13.4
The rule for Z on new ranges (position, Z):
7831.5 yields 14.31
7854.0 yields 14.22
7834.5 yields 14.38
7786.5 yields 13.42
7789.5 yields 13.35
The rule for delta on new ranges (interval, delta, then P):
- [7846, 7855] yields -2.66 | 2.66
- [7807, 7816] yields -2.65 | 2.65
